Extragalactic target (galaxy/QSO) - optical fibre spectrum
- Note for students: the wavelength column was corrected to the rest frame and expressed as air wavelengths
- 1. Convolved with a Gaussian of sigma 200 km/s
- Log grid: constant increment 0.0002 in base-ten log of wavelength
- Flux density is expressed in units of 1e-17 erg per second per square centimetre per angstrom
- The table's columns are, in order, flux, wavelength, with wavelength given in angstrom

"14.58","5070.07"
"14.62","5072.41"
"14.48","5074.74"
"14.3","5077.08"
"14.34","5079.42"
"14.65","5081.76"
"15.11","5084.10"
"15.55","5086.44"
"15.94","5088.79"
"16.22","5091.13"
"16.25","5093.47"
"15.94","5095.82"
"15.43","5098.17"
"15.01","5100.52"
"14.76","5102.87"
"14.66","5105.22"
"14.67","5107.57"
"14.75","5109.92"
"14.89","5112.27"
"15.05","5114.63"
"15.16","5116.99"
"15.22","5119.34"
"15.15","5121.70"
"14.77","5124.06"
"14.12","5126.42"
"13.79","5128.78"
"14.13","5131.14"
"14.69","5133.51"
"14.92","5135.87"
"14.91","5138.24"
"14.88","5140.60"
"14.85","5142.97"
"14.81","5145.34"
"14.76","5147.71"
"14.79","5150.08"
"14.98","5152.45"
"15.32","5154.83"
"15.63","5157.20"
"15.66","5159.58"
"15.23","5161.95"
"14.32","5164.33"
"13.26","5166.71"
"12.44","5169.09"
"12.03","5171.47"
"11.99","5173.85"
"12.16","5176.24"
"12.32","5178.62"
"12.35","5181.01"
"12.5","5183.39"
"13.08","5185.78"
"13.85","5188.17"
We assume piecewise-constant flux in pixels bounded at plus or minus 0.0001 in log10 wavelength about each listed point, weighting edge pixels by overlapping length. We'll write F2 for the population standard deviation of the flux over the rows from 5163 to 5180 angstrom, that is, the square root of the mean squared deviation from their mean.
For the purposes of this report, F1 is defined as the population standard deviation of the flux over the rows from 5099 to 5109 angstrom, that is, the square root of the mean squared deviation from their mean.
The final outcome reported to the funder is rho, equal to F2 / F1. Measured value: 5.60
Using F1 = 0.14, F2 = 0.79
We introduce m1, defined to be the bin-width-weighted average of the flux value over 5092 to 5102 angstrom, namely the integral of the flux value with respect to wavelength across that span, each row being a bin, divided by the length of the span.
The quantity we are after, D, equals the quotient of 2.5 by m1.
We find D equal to 0.160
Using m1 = 15.6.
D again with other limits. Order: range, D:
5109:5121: 0.166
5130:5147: 0.170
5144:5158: 0.166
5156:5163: 0.161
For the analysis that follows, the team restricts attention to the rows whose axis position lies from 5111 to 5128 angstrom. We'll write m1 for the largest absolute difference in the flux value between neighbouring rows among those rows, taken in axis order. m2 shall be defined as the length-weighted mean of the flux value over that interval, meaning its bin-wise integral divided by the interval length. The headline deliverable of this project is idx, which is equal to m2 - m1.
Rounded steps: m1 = 0.65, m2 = 14.9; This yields 14.2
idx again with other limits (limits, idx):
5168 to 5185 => 11.9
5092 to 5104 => 15.0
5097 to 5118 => 14.5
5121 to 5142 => 13.9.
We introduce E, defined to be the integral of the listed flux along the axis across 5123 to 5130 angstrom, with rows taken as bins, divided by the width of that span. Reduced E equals 14.2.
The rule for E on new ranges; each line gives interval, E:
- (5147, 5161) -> 15.2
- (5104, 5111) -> 14.7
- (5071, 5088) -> 14.7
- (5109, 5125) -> 15.0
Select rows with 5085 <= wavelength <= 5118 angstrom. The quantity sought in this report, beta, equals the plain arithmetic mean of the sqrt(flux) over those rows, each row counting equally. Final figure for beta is 3.91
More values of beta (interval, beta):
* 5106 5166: 3.85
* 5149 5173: 3.79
